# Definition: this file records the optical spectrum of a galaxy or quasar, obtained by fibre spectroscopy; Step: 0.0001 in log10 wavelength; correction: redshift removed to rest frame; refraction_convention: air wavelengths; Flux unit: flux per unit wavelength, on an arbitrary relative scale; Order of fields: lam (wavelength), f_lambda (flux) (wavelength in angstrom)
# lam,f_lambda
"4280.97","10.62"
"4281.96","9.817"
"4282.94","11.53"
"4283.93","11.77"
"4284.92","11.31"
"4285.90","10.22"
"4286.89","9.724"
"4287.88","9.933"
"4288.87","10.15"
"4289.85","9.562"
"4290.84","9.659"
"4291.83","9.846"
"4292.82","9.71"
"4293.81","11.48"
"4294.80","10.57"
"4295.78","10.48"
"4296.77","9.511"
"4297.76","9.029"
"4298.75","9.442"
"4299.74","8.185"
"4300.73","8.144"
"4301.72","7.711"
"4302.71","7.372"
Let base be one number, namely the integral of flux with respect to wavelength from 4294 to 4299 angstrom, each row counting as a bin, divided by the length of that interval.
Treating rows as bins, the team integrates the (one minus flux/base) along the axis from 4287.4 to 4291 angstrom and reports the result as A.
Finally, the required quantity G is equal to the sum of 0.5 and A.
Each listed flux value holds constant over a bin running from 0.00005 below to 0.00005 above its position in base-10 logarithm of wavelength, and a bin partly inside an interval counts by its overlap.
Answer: 0.5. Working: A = 0.0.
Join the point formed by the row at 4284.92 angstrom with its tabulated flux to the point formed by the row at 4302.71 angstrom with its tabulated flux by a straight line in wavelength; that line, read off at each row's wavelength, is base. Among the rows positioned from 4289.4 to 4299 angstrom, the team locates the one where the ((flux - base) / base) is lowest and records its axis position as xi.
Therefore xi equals 4289.85 angstrom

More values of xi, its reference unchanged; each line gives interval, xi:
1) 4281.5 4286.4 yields 4281.96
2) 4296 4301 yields 4299.74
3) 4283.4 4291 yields 4286.89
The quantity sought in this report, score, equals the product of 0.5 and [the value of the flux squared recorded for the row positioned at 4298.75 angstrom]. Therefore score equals 44.6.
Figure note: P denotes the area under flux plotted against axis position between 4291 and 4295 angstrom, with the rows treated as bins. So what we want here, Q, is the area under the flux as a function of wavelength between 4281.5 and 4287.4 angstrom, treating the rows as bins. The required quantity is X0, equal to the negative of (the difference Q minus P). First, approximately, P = 41.2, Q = 63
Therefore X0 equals -22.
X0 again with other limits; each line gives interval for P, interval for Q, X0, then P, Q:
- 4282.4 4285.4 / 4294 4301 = -32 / 34.5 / 66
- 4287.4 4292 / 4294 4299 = -4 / 45.2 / 50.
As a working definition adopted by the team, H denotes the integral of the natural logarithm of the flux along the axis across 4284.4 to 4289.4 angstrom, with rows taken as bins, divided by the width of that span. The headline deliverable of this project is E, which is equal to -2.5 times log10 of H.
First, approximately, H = 2.33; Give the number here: -0.918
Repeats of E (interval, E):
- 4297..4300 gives -0.853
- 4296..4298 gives -0.878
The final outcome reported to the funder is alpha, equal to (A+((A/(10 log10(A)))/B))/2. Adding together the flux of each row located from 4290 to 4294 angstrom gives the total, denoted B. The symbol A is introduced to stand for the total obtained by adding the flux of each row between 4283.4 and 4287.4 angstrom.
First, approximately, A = 43.0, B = 40.7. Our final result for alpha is 21.5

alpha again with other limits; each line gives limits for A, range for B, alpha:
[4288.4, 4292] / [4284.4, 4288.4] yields 19.6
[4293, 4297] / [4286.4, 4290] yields 21.1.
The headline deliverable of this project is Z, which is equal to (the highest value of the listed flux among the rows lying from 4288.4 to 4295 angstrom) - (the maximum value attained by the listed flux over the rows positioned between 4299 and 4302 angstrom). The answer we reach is 3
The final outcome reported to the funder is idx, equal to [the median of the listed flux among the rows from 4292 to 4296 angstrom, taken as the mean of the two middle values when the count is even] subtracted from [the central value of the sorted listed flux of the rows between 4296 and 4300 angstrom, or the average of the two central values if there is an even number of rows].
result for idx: -1.3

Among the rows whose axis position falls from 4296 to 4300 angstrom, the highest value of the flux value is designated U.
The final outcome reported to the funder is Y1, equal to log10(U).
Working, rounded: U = 9.511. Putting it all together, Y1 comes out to 0.98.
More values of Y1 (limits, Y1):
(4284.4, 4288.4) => 1.05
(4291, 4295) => 1.06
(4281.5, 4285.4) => 1.07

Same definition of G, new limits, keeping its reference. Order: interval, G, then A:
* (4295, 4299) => 0.6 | 0.1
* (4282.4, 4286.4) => 0.0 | -0.5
